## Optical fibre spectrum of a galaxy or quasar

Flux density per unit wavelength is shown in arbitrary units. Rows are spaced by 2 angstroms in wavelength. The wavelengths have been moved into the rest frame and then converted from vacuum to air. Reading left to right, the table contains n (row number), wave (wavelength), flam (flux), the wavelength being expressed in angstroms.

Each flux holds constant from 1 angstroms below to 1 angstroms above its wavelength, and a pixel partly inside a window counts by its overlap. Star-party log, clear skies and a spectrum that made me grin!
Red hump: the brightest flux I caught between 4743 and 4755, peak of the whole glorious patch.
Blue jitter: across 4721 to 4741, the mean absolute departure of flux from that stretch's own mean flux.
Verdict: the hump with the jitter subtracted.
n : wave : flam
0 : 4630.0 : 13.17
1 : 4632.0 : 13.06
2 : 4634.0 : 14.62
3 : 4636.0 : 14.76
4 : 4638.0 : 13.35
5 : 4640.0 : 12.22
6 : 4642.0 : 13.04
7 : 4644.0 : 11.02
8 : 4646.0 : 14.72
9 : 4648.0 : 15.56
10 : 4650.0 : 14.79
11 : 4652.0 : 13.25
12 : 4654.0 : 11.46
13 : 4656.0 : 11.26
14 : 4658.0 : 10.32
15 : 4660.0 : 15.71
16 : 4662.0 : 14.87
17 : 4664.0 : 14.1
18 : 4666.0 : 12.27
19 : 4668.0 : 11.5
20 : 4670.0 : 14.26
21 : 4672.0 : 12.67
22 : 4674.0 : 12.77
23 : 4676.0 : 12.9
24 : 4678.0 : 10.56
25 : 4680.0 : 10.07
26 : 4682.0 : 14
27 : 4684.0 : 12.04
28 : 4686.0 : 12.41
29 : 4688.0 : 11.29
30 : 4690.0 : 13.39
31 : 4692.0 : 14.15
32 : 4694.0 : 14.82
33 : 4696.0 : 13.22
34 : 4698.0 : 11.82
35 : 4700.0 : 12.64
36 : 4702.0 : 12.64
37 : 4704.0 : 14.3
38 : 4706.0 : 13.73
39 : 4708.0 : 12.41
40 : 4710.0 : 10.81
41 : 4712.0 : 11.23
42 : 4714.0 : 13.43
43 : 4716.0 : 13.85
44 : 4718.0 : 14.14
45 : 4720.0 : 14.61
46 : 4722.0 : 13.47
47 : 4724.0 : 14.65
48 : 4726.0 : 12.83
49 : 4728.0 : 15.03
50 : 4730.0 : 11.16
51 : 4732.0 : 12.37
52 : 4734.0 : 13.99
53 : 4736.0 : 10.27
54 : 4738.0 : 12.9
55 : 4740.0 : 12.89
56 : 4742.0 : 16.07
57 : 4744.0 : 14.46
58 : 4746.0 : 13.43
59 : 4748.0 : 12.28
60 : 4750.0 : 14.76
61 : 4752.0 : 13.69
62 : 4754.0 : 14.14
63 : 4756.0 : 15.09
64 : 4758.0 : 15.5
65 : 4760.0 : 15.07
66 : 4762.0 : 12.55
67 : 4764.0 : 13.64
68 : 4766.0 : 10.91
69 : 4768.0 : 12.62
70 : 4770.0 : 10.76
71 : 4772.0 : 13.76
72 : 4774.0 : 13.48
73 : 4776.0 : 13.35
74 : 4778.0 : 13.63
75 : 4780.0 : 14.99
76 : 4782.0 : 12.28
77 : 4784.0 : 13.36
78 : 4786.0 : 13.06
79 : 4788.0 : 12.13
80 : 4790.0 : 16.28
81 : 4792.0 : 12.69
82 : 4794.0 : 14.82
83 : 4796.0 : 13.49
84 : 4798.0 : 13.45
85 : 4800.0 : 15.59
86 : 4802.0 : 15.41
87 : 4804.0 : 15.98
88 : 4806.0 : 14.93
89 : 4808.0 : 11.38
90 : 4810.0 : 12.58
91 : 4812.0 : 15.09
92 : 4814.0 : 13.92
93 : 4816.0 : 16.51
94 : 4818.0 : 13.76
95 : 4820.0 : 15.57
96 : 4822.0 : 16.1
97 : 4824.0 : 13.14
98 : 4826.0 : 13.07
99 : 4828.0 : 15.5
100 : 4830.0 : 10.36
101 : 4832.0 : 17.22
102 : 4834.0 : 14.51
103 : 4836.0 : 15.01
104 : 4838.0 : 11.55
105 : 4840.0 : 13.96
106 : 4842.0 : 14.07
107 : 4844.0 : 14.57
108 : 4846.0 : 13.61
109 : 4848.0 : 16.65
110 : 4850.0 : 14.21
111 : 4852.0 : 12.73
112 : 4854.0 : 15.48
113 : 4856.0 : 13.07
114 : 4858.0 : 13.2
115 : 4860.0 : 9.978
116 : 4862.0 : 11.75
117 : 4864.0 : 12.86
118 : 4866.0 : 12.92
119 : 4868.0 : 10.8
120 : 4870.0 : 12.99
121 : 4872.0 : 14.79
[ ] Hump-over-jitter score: 13.7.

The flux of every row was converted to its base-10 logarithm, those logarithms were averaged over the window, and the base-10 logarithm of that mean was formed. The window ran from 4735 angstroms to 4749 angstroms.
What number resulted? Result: 0.0479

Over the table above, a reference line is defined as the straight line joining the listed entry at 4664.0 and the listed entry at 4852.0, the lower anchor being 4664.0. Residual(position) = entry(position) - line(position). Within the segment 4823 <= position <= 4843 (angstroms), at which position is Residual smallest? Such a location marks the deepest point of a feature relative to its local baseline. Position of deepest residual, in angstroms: 4830.0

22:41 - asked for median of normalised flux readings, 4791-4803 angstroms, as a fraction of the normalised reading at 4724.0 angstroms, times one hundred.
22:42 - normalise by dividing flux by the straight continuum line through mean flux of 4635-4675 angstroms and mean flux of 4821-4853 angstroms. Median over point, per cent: 94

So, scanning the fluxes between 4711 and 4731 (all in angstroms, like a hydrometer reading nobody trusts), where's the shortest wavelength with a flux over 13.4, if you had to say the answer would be 4714.0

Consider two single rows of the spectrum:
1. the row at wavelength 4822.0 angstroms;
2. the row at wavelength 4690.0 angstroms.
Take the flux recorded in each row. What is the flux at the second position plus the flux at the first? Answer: 29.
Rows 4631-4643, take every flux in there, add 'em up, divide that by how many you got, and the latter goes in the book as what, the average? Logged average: 13.5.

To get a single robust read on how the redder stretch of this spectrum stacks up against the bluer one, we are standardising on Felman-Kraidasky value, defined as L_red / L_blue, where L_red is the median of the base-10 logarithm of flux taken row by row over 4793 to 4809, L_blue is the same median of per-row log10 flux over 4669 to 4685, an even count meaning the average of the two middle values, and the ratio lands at 1.06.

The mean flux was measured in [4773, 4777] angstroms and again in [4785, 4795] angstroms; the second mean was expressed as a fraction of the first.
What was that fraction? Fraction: 1.03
